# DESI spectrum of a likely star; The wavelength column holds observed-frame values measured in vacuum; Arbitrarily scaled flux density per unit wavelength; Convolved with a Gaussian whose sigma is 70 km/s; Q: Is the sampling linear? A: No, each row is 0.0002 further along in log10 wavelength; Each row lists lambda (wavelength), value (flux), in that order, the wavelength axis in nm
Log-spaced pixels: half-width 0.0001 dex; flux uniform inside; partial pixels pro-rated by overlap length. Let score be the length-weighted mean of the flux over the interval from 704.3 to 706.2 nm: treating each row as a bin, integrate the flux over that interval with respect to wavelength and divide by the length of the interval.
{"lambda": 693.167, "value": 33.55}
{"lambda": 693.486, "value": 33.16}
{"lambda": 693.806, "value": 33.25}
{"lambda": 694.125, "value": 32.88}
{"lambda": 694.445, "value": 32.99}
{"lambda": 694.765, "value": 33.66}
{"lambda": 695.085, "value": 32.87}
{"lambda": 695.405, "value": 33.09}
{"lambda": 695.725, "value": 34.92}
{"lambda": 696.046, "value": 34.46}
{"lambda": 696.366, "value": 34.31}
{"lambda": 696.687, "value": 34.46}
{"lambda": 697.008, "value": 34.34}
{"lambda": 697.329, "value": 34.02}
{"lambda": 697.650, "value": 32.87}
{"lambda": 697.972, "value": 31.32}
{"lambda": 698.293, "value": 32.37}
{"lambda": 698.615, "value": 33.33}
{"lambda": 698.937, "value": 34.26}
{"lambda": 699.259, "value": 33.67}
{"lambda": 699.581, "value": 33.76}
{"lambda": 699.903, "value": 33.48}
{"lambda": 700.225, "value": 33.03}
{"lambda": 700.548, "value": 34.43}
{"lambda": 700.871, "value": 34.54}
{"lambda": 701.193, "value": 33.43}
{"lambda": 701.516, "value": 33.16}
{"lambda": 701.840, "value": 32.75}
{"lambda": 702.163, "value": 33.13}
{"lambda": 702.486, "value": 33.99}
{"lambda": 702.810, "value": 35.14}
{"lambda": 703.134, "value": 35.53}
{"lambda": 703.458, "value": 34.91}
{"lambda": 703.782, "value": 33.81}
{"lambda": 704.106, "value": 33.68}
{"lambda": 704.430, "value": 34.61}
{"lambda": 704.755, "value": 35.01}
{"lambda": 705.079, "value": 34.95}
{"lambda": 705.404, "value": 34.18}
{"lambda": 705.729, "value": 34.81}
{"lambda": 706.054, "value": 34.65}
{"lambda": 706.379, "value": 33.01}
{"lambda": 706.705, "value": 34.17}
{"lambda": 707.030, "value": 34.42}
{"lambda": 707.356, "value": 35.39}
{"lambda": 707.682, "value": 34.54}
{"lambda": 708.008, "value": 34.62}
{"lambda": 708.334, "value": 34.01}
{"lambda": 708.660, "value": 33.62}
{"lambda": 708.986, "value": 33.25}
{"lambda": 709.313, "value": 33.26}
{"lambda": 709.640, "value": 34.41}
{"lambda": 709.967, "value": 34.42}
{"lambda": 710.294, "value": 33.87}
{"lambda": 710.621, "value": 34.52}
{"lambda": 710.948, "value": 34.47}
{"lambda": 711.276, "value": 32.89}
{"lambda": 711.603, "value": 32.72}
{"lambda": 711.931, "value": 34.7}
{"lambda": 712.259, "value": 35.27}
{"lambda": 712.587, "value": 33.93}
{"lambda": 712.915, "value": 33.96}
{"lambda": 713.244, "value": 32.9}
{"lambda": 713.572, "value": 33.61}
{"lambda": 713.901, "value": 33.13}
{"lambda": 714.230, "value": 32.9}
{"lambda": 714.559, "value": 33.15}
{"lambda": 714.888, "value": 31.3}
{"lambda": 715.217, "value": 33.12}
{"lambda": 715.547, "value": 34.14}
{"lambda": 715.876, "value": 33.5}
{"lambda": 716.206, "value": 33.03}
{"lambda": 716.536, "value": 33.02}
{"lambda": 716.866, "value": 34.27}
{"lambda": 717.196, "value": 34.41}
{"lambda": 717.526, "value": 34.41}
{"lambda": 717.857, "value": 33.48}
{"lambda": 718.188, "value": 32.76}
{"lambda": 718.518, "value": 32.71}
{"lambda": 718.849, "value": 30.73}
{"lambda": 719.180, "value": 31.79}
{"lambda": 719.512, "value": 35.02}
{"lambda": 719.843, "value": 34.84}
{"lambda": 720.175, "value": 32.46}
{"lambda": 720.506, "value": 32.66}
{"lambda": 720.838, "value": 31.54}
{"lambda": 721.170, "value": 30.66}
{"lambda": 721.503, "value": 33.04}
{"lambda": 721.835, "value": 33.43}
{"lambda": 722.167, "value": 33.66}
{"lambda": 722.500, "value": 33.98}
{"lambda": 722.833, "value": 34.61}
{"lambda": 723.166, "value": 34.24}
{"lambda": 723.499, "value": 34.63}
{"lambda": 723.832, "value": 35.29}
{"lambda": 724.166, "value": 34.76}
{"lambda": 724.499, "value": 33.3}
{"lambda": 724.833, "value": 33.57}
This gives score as 34.7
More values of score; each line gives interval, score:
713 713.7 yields 33.3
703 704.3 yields 34.5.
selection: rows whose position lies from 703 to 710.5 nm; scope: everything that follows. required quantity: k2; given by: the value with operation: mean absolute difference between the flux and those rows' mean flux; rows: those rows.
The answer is 0.54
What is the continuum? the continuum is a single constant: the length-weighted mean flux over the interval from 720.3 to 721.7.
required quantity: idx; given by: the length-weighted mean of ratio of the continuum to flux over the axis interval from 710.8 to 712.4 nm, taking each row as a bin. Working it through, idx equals 0.943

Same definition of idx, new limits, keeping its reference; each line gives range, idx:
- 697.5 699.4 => 0.972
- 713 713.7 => 0.961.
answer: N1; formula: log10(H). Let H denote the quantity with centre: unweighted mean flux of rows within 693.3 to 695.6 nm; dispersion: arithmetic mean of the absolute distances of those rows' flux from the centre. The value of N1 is -0.71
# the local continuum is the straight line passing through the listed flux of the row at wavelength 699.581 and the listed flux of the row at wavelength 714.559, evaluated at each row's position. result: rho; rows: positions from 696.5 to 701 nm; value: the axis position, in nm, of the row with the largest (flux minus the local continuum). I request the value 700.871 nm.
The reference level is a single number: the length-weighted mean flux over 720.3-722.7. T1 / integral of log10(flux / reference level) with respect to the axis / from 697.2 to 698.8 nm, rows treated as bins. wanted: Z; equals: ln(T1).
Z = -7.3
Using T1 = 0.001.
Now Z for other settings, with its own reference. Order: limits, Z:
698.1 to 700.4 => -3.9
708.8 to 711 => -3.3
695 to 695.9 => -4.5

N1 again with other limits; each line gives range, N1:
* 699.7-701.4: -0.25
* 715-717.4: -0.27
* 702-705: -0.16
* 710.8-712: -0.05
